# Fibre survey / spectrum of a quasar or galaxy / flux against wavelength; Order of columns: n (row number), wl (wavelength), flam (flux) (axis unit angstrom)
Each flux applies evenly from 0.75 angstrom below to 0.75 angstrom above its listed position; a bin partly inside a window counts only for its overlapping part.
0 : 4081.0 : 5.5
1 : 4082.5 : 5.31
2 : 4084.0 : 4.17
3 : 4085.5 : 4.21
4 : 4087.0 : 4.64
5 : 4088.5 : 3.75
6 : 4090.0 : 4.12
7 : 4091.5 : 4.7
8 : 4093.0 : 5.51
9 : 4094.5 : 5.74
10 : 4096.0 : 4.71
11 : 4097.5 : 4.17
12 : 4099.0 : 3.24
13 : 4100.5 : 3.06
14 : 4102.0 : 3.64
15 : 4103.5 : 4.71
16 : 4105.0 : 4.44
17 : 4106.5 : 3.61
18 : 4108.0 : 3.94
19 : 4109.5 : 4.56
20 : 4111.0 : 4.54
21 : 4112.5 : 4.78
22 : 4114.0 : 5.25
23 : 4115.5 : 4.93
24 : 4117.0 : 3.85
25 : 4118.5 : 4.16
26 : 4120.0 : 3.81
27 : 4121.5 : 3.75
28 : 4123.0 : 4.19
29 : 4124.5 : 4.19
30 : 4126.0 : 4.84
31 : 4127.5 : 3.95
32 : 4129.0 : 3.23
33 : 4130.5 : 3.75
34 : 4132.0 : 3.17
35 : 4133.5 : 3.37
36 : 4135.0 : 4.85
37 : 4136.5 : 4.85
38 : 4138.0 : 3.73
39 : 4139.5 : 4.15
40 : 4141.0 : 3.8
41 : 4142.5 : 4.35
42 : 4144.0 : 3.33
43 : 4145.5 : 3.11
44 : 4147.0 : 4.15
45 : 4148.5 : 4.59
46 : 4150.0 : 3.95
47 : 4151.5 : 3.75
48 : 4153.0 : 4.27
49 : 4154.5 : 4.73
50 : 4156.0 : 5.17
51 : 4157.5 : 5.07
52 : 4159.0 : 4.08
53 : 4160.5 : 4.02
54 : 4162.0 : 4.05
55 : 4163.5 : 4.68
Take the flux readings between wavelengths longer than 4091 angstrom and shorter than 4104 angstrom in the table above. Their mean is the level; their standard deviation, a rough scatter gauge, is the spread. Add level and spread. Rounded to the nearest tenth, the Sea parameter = 5.3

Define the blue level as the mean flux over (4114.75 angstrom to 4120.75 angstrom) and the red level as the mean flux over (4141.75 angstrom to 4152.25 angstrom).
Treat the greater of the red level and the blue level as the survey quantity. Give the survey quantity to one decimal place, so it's 4.2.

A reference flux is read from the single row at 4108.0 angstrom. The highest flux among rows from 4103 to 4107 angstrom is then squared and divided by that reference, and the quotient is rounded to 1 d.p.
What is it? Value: 5.6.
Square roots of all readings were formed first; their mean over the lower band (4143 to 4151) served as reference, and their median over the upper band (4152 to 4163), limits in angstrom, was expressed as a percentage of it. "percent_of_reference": 106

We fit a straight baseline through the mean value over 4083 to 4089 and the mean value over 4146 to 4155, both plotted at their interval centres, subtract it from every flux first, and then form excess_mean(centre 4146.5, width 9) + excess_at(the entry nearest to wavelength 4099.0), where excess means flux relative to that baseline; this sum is -1.3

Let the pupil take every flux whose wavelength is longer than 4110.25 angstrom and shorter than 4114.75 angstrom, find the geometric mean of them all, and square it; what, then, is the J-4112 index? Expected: 23.5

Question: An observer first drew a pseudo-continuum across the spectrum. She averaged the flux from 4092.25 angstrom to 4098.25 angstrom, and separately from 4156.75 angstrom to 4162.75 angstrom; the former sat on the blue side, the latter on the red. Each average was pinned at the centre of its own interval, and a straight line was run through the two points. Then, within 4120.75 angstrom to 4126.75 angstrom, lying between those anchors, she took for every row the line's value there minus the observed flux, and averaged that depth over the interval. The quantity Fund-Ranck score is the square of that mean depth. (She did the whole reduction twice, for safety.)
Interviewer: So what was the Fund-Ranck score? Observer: 0.22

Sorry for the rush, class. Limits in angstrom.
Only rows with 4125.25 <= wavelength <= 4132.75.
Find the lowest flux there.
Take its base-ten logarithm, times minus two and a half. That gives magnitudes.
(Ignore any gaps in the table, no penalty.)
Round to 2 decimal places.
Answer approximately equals -1.25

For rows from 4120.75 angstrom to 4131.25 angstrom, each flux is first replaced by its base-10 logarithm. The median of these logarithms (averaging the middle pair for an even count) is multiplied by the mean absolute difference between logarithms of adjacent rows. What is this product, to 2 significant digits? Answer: 0.035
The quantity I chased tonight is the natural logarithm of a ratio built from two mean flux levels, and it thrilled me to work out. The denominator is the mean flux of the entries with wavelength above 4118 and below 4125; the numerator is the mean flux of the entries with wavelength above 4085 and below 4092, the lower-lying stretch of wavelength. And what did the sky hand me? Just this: 0.06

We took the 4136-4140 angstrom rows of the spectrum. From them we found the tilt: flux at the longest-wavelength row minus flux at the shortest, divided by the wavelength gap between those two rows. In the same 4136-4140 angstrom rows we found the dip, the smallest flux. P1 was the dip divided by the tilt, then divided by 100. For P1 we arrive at -0.16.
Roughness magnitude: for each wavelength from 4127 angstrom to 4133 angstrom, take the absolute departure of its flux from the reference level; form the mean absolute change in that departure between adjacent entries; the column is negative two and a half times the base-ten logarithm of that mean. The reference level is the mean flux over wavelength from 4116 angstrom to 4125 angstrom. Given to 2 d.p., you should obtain 0.54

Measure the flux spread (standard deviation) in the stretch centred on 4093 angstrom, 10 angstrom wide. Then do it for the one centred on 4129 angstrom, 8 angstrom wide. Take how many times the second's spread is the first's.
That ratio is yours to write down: 0.9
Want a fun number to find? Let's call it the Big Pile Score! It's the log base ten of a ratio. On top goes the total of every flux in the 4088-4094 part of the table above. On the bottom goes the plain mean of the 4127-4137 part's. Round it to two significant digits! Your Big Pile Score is 0.67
